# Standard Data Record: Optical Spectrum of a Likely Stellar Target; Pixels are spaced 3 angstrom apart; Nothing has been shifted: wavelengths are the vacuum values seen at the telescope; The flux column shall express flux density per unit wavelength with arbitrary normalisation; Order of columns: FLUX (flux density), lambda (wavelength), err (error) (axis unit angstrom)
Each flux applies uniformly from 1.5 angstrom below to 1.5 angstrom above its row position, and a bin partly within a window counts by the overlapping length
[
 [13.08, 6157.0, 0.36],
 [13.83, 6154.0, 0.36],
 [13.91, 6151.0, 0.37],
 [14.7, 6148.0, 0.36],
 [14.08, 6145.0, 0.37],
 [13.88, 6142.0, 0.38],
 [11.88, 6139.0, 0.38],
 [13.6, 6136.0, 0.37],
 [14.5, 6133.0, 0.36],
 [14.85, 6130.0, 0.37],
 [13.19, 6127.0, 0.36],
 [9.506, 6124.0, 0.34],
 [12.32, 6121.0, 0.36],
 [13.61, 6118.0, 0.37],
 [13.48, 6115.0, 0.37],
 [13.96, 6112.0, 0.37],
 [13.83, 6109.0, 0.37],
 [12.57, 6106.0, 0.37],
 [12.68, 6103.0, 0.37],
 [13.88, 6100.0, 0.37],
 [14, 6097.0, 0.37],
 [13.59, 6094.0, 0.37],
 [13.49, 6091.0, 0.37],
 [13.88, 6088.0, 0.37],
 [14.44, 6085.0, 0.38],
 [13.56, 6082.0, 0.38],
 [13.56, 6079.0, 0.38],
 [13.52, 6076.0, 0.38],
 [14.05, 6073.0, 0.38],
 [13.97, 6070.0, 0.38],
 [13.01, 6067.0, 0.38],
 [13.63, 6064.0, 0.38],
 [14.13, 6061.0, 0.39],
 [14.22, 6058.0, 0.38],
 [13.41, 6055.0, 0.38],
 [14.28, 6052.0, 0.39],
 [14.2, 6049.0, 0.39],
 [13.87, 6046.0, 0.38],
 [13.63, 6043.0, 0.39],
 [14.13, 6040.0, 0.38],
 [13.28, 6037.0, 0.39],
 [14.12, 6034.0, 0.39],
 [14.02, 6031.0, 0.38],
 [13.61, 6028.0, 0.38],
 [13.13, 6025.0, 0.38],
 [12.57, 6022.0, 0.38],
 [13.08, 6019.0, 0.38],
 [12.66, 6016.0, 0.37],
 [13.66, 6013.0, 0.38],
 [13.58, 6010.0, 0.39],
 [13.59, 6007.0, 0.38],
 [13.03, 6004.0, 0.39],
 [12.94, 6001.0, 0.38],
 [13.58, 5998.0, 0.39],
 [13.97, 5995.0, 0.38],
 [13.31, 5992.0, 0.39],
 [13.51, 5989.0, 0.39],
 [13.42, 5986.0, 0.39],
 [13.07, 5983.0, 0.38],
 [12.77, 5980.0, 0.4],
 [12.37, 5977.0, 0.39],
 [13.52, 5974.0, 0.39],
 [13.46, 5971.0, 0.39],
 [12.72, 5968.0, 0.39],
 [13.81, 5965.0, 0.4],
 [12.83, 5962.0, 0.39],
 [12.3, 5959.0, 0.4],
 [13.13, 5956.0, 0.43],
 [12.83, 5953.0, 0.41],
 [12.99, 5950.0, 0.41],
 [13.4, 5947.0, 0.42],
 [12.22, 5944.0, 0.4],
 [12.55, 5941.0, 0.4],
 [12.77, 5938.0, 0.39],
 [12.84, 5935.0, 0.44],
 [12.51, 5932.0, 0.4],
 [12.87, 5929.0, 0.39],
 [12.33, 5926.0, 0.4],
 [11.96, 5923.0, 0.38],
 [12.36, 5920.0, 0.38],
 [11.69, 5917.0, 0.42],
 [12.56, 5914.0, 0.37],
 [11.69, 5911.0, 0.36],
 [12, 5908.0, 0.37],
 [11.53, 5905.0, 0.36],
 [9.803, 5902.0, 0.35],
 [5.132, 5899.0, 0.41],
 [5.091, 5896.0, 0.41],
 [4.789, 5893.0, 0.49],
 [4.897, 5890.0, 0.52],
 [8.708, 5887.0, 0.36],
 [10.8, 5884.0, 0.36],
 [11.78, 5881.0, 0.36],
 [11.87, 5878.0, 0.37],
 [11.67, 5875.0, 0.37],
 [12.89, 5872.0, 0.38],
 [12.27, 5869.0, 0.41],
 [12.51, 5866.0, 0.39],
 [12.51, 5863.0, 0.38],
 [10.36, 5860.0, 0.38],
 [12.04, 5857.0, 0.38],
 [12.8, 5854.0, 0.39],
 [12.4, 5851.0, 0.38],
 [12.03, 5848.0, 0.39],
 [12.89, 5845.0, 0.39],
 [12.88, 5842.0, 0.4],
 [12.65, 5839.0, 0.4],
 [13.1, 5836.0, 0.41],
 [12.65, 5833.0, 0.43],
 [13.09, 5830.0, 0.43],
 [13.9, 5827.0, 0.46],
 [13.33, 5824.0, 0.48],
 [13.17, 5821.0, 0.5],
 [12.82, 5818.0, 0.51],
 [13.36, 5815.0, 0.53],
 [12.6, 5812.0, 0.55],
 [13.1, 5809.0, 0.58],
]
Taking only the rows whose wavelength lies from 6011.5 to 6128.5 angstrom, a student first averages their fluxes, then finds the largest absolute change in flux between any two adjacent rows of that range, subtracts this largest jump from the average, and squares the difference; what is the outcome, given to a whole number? 96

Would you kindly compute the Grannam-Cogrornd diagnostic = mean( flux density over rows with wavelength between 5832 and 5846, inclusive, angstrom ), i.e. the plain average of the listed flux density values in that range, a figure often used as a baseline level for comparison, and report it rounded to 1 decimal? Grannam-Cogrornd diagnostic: 12.8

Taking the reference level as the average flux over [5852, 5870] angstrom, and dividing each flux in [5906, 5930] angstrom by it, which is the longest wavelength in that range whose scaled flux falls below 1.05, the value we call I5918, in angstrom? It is 5926.0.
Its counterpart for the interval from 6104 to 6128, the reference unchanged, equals 6124.0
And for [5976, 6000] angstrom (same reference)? 5977.0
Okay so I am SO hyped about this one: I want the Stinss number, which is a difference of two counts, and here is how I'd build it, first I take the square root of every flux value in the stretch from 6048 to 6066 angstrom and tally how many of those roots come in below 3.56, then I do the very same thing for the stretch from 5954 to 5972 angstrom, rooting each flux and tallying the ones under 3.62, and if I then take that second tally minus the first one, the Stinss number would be 3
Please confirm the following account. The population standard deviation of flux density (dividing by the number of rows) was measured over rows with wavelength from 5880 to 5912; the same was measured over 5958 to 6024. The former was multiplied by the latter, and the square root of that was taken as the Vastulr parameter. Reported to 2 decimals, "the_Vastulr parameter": 1.18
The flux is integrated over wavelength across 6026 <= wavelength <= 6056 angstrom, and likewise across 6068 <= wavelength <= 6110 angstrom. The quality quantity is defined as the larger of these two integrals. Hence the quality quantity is 573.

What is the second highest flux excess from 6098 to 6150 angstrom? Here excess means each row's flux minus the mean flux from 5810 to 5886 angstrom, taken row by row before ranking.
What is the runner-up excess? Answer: 2.2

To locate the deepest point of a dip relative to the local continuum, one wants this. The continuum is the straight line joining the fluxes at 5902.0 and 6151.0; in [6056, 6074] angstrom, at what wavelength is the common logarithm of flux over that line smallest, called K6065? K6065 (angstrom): 6067.0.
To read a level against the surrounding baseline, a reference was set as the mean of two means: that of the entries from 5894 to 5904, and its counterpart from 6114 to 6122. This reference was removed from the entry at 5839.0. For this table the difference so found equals 2.7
